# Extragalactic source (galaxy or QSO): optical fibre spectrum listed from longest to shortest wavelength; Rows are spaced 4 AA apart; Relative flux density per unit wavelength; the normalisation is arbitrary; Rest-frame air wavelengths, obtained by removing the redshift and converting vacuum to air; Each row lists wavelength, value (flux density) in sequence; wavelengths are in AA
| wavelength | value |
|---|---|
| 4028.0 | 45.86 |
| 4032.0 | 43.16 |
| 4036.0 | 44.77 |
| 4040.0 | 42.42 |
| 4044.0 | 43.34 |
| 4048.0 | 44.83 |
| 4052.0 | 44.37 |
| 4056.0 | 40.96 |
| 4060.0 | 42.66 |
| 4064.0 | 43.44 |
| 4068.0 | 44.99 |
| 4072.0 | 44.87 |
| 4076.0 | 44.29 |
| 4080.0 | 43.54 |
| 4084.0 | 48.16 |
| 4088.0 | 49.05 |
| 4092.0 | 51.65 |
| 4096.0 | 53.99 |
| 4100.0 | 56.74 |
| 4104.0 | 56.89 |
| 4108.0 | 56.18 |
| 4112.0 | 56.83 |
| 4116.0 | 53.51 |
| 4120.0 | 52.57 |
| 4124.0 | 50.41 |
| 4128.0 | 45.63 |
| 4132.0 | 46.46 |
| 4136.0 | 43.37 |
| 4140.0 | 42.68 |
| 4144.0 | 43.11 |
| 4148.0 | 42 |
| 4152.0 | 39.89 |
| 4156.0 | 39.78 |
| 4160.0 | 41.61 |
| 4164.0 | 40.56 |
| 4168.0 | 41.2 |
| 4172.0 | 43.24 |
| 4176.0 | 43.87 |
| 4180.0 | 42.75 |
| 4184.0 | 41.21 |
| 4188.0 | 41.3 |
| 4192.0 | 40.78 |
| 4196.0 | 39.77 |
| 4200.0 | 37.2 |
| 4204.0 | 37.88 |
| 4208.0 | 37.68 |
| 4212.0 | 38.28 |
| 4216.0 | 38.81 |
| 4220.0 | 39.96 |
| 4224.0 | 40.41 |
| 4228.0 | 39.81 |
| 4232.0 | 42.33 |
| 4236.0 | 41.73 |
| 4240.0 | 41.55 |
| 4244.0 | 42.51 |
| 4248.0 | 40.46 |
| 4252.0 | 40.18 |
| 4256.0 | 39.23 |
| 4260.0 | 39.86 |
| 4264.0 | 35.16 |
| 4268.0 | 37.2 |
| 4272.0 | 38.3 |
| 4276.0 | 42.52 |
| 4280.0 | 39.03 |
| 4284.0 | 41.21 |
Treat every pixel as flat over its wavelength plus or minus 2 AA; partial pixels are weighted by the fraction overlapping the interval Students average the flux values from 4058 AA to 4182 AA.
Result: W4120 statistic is 47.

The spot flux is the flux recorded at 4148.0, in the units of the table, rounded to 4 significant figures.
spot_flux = 42.00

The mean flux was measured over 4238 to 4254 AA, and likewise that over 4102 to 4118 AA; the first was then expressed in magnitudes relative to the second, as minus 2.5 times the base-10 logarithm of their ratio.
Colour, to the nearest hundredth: 0.33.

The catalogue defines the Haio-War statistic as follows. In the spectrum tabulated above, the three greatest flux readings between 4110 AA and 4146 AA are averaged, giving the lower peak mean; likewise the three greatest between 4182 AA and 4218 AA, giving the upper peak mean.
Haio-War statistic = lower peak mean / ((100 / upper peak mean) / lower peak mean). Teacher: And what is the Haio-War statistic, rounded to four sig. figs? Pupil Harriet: 1212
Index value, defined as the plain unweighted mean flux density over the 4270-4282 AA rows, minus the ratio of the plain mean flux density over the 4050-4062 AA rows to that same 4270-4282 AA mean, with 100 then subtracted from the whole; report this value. -61.1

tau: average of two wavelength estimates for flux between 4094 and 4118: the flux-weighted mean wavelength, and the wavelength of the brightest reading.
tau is 4105.0 AA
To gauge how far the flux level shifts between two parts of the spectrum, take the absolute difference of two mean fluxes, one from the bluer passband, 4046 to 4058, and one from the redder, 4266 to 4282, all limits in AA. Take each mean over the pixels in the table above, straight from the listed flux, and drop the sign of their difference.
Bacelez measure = 4.1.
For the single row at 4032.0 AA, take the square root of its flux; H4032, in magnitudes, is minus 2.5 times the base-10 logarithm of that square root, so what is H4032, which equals -2.04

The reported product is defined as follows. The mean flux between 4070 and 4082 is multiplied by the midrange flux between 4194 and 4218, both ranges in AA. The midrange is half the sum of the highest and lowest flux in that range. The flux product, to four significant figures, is 1702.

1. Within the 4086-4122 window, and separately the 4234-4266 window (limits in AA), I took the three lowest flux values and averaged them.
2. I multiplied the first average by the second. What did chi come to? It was 1946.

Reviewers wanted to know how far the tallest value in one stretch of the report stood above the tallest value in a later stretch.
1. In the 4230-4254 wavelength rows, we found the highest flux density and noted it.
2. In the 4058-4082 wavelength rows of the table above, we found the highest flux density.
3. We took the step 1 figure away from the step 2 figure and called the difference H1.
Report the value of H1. 2.5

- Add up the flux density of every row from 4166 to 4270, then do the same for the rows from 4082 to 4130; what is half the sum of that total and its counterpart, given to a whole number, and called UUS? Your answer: 838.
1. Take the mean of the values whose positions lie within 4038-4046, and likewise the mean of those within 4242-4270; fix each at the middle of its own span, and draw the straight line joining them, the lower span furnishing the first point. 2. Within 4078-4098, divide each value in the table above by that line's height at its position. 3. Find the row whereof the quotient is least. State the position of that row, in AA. 4080.0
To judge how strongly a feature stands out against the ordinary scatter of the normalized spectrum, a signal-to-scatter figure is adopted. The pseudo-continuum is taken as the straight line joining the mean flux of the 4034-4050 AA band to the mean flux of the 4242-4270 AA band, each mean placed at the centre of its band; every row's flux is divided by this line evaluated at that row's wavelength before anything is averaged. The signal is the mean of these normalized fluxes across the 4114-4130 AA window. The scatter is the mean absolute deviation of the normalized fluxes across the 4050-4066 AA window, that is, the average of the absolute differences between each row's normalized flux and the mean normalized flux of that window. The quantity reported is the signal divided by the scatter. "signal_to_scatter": 50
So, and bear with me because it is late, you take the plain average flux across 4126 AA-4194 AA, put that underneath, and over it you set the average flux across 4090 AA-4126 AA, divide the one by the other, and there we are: 1.28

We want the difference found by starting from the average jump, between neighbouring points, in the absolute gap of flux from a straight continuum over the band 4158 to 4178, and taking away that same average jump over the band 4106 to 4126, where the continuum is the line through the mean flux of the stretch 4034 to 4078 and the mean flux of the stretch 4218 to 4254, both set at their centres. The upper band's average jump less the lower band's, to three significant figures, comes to -1.03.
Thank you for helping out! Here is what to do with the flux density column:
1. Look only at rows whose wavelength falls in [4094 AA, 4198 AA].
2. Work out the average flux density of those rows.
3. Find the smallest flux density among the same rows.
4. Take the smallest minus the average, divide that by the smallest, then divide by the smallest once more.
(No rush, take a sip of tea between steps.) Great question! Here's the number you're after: -0.0039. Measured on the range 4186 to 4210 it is -0.0014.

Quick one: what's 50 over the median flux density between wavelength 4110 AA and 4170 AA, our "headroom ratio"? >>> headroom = 1.16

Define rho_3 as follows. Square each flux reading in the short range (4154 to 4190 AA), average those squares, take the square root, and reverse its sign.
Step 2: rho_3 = -41.7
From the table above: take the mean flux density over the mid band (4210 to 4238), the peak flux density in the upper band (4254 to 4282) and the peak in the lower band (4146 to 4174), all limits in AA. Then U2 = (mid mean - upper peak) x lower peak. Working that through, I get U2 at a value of -101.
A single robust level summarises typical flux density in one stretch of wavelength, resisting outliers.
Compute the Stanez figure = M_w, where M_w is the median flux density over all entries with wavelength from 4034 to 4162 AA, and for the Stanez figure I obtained 44.8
